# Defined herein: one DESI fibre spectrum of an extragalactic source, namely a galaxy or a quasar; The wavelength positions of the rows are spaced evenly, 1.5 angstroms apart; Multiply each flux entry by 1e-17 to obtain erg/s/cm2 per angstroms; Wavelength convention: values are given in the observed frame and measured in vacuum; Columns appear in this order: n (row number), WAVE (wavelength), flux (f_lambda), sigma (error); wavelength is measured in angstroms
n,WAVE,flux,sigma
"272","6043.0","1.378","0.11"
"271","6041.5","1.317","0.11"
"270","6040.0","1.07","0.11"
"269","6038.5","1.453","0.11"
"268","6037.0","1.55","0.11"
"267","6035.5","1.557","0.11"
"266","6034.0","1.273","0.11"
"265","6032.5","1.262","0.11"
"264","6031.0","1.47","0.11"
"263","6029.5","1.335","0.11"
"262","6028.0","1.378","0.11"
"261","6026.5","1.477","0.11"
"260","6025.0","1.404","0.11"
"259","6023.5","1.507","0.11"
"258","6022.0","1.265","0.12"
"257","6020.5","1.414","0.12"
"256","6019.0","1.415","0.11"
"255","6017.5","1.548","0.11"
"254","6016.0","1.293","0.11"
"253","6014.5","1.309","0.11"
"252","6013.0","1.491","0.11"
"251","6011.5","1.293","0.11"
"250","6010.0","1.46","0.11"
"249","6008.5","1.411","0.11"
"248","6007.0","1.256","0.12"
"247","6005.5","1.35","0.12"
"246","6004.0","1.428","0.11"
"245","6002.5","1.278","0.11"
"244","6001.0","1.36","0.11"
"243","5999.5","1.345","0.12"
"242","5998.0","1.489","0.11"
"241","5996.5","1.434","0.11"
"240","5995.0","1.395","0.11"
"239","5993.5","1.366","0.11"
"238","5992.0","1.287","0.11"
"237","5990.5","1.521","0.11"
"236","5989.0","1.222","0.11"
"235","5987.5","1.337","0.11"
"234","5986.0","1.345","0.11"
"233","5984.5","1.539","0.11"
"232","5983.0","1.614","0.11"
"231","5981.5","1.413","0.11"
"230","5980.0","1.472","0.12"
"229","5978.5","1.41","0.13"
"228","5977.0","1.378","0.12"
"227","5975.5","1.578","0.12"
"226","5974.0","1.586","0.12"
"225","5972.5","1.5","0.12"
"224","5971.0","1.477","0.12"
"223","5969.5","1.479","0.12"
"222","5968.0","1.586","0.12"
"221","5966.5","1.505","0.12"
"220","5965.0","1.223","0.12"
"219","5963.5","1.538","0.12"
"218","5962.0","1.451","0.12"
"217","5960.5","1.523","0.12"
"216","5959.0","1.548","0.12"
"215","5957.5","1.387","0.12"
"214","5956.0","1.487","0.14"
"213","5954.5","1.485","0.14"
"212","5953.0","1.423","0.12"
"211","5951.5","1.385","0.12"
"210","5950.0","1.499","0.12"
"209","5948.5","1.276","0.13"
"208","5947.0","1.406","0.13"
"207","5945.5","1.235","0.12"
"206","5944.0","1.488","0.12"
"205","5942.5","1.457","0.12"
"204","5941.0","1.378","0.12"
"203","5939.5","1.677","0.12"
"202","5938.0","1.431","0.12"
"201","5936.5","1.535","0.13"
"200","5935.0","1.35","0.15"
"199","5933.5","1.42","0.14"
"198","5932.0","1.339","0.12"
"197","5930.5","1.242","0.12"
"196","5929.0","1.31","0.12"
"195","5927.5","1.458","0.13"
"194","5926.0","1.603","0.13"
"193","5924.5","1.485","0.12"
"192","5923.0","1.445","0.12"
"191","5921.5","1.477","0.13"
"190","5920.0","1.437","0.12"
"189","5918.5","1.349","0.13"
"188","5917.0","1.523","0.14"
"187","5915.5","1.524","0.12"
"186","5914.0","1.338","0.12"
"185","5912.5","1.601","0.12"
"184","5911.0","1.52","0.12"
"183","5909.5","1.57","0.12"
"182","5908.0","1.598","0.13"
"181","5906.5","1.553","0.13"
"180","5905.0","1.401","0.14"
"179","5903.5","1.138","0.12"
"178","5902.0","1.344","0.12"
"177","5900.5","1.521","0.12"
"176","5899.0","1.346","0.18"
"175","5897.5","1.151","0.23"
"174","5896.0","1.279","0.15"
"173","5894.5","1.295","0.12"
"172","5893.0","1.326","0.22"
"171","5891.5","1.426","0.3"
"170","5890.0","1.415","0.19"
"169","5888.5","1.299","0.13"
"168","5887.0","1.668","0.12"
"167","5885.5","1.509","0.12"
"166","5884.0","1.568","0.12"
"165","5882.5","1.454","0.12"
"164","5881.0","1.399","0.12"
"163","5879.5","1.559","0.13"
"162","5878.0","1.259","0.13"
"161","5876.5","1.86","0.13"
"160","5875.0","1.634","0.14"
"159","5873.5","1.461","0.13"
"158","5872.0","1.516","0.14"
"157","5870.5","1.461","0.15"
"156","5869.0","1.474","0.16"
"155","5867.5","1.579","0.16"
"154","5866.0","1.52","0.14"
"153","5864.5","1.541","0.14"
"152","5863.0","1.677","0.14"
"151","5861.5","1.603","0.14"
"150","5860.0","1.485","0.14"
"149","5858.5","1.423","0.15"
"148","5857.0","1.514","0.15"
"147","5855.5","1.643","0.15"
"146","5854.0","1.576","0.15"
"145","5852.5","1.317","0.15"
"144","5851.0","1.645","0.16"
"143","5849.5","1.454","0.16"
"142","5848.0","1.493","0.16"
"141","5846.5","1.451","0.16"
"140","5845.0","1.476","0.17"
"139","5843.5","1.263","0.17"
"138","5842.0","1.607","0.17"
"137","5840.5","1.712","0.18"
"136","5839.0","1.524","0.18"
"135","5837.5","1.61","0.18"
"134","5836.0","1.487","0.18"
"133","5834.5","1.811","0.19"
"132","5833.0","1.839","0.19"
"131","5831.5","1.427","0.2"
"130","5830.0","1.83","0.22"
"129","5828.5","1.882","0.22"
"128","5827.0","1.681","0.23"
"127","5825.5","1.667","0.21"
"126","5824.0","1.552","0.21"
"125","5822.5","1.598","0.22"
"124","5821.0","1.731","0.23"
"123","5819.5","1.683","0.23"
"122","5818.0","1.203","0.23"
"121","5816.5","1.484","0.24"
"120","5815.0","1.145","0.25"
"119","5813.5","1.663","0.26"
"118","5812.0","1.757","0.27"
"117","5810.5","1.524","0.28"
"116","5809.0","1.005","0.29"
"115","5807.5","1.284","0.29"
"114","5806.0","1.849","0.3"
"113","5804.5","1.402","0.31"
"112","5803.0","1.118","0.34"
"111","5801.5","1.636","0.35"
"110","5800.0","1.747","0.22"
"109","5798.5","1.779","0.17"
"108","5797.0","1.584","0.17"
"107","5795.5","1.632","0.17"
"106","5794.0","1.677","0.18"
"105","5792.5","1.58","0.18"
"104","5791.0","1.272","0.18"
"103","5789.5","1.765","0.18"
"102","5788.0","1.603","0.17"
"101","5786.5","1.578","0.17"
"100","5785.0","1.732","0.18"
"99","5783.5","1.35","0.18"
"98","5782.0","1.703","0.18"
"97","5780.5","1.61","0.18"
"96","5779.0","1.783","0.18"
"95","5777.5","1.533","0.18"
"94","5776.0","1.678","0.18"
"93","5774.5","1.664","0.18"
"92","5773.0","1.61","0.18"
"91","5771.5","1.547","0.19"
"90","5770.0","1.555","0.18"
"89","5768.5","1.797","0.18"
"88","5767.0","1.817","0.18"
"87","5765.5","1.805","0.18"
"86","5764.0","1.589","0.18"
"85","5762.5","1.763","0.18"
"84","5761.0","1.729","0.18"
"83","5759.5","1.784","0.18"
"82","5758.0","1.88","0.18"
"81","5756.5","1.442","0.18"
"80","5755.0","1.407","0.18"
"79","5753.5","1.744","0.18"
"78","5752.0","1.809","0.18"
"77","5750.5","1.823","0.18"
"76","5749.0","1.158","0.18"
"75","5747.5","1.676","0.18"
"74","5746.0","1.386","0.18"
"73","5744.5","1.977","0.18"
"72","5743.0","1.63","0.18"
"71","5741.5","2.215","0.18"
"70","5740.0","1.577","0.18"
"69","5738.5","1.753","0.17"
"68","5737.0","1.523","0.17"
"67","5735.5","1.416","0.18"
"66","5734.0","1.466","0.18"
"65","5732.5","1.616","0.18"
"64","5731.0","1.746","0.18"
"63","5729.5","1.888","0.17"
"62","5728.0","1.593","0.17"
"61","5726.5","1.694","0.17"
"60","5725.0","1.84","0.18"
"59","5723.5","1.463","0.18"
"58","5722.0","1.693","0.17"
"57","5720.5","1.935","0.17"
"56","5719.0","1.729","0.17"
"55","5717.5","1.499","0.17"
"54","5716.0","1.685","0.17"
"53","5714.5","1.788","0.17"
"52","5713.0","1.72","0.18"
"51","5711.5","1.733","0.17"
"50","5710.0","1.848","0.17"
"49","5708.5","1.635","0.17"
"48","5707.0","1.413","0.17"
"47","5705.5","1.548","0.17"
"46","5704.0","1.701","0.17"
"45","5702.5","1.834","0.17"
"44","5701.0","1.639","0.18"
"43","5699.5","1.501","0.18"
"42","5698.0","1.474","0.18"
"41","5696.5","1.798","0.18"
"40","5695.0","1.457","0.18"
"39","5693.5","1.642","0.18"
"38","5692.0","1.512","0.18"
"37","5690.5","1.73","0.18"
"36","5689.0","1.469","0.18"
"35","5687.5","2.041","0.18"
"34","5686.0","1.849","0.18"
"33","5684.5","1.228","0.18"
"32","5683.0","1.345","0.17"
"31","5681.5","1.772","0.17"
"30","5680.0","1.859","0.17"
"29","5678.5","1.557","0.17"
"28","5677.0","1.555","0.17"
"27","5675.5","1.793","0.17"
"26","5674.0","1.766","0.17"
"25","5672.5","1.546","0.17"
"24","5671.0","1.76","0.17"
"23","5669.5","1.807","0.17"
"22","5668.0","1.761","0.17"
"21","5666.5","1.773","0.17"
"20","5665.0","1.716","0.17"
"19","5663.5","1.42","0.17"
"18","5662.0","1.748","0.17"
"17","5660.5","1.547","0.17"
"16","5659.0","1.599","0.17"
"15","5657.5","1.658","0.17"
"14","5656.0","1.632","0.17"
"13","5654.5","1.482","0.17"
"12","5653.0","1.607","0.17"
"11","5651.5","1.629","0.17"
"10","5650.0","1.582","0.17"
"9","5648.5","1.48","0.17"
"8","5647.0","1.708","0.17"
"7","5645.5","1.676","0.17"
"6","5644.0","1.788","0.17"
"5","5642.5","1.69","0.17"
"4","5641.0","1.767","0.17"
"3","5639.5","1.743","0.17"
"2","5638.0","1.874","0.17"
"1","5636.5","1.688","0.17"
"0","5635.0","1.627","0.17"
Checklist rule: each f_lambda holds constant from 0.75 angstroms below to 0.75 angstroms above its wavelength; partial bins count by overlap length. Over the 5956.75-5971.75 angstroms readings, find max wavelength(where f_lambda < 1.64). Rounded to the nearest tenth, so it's 5971.0 angstroms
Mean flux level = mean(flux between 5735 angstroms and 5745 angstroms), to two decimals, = 1.73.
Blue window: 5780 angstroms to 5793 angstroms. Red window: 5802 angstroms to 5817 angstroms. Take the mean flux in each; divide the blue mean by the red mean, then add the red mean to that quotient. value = 2.53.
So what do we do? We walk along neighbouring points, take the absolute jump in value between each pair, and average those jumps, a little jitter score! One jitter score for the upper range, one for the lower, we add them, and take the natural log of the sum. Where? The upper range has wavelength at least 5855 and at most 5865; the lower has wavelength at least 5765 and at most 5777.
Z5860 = -1.8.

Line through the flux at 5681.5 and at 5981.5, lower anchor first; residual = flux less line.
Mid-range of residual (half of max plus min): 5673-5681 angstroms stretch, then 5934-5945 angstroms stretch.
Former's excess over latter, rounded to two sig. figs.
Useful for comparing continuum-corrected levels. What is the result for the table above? -0.12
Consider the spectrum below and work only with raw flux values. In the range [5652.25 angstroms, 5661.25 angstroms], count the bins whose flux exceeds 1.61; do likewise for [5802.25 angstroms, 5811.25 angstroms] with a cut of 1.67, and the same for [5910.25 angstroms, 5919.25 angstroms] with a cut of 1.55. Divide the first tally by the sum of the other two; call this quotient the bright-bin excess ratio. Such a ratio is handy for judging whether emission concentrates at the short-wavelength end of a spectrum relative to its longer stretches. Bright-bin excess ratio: 1.00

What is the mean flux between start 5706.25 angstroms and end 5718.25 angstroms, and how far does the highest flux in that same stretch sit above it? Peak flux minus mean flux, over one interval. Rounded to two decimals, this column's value 0.18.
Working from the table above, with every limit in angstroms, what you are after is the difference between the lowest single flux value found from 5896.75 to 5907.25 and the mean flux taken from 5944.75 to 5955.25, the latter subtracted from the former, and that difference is -0.25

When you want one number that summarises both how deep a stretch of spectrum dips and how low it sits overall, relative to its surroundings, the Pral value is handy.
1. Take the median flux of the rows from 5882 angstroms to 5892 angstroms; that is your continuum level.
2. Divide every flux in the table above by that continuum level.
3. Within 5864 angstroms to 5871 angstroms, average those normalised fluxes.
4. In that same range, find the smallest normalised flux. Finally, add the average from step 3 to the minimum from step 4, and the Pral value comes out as 2.05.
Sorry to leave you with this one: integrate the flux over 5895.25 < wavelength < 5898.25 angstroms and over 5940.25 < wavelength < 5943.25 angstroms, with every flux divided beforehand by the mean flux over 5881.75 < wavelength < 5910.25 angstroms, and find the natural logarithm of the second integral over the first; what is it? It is 0.15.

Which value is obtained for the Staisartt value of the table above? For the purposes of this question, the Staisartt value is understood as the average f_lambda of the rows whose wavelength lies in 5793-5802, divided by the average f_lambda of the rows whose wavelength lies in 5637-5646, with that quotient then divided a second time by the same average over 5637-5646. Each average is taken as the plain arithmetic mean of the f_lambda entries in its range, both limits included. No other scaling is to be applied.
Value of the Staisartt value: 0.54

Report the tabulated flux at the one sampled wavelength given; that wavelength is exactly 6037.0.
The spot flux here 1.55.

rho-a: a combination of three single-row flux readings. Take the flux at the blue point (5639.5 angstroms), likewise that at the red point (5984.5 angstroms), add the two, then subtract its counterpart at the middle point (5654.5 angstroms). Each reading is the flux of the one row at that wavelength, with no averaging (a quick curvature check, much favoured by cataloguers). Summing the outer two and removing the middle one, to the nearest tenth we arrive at 1.8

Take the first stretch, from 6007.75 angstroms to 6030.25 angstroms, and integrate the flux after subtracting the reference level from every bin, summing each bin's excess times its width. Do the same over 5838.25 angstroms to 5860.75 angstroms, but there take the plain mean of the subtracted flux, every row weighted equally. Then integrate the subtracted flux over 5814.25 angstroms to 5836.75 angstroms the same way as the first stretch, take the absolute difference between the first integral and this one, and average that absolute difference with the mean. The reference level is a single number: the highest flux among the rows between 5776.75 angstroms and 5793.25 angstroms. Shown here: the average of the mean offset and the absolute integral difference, 2.1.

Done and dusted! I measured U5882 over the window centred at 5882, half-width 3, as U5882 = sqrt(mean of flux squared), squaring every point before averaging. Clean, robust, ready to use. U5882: 1.50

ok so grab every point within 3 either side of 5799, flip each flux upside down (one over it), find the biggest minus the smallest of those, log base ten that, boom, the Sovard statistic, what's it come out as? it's -1.16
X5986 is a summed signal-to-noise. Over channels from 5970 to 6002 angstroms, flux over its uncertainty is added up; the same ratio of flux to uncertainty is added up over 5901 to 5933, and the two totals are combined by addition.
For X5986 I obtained 506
